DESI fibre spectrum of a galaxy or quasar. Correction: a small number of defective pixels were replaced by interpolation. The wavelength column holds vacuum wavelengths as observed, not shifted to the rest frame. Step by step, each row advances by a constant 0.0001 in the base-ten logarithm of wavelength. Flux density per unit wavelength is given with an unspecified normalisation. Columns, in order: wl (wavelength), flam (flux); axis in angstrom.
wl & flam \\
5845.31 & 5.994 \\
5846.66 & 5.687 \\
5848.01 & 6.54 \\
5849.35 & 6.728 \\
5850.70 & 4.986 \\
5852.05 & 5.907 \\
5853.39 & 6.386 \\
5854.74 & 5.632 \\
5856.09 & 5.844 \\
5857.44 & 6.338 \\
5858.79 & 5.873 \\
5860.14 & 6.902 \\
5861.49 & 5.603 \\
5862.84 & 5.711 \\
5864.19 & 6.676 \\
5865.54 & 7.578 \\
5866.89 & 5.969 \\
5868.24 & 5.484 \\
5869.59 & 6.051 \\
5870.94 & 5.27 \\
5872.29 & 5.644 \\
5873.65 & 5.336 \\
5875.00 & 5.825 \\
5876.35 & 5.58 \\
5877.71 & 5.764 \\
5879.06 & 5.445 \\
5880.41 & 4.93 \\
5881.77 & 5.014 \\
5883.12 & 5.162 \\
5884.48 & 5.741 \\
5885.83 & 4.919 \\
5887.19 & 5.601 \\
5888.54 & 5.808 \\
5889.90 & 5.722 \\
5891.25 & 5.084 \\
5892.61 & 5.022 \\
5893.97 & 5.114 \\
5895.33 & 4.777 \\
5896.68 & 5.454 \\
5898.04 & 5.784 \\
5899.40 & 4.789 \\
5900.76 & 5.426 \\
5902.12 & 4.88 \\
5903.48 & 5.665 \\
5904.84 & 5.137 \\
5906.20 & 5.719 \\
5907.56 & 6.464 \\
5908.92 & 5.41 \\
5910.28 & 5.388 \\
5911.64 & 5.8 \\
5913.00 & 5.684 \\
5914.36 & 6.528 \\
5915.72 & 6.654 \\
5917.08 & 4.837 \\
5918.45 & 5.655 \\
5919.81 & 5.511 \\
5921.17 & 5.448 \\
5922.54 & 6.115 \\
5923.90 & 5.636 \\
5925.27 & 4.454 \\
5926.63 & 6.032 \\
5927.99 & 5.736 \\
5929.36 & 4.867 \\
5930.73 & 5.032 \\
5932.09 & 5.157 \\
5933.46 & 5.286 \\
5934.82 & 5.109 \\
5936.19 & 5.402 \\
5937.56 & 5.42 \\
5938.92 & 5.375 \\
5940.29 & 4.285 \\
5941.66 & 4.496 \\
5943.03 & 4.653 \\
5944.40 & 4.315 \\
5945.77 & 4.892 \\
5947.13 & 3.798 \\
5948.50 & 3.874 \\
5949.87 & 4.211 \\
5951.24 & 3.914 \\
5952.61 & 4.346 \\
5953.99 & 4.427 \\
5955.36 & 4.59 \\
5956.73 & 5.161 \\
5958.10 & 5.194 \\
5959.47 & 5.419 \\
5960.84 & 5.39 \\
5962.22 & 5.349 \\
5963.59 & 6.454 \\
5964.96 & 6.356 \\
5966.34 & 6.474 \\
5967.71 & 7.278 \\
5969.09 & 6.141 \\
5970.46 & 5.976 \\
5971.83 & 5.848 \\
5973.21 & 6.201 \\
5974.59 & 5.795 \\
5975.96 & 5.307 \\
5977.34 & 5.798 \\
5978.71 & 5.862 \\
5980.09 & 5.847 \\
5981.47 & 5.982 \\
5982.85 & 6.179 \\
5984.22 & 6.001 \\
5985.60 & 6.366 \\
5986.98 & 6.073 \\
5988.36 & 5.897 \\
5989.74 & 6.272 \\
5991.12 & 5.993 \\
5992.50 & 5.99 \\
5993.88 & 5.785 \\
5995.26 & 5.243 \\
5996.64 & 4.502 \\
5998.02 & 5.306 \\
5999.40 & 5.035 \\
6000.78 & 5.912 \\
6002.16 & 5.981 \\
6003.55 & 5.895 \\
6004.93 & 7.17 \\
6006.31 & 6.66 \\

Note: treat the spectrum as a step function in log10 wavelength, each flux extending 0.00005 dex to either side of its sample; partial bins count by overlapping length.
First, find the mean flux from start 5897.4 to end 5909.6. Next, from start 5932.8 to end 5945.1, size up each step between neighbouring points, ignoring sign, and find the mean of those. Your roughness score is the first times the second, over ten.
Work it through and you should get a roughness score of 0.16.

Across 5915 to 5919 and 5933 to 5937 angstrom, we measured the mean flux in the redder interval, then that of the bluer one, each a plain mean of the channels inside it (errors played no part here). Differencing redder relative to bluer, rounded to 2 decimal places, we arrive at -0.45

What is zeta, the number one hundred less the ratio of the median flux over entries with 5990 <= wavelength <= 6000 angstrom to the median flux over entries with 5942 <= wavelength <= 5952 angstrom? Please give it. 98.7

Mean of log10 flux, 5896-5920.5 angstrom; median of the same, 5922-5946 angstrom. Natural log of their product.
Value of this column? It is -0.63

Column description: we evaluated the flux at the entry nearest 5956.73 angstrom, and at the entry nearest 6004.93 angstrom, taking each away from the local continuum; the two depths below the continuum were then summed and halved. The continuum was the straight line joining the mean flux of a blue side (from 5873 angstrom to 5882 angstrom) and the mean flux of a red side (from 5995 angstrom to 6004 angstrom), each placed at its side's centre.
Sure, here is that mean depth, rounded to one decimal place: -0.8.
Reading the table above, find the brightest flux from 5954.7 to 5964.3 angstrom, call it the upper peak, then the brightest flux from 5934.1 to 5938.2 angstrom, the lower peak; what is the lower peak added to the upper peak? 11.9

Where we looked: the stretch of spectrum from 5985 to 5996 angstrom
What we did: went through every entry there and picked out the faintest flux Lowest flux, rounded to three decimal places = 5.243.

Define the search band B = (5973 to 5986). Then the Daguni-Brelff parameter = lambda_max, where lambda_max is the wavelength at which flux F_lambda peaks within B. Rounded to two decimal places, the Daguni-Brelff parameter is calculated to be 5985.60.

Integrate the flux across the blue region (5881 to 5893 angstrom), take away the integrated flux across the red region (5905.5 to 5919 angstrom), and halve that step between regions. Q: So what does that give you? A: -7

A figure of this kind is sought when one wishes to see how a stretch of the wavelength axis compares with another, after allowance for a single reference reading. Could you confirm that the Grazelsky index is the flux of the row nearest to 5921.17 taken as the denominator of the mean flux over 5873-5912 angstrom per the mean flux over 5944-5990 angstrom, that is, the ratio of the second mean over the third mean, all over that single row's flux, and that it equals 0.180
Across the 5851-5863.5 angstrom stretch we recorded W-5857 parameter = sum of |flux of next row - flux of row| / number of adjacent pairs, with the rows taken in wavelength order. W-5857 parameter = 0.605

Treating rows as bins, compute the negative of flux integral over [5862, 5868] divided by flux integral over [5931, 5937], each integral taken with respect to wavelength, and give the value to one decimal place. -1.2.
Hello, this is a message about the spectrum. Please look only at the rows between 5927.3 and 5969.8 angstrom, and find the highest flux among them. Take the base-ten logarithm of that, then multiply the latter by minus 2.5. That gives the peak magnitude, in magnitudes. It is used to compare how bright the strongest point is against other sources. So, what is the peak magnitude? -2.16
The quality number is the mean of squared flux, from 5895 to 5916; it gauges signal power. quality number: 32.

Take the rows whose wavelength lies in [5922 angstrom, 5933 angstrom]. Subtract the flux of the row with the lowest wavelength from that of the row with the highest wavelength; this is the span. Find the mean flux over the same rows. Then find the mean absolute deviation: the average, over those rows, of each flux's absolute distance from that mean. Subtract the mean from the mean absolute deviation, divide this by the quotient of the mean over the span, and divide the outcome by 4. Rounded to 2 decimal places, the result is 0.22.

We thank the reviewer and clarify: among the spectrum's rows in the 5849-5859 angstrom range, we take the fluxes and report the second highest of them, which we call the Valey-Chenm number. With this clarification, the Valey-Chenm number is 6.386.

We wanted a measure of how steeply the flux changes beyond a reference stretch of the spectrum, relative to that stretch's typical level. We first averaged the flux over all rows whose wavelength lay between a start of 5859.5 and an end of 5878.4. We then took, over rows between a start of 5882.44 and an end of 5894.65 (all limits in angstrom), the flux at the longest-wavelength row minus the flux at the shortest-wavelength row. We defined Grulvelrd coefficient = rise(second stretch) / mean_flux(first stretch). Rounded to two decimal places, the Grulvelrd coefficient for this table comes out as -0.01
